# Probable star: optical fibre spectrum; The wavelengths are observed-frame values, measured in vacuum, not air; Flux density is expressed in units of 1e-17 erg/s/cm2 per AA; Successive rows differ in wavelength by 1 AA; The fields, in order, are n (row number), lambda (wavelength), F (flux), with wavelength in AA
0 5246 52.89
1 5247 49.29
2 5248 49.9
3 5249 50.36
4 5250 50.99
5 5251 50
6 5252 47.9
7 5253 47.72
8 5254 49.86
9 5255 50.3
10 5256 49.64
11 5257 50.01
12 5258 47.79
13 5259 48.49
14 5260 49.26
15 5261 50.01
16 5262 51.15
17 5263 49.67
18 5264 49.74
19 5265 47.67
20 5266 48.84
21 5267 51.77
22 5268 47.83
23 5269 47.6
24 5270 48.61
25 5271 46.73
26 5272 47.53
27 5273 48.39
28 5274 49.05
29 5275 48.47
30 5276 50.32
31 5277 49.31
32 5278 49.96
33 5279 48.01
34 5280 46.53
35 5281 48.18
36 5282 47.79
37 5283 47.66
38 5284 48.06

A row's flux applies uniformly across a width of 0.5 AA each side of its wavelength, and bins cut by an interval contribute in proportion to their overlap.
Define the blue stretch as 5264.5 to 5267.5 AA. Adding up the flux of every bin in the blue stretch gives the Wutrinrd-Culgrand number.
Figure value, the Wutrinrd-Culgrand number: 148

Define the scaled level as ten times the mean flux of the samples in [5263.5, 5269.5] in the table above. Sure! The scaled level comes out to 489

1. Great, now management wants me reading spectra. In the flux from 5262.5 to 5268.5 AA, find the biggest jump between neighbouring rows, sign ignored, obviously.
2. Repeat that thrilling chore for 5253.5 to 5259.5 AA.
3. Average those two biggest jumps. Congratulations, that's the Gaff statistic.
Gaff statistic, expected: 3.1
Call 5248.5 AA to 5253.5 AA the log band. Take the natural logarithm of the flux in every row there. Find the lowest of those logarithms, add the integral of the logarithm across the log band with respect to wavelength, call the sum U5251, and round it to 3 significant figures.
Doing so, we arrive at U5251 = 23.4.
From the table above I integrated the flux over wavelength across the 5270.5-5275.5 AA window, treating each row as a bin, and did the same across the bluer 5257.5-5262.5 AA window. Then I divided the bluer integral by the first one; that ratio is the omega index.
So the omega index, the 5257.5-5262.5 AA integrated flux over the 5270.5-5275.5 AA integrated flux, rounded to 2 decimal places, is 1.03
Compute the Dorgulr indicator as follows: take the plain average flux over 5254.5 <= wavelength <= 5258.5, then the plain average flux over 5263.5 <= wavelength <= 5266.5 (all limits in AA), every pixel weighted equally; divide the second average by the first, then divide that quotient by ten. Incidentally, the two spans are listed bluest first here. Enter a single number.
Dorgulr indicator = 0.099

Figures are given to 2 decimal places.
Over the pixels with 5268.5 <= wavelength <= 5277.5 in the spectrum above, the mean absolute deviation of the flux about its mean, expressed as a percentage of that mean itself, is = 1.62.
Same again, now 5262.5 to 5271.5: 2.35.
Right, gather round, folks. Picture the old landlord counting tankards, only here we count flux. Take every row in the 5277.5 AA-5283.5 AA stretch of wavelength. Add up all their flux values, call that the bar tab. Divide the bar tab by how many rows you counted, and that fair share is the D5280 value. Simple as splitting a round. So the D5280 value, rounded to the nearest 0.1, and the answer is 48.0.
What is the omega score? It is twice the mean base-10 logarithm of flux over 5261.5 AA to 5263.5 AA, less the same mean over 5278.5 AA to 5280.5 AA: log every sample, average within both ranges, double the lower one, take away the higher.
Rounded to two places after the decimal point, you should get 1.73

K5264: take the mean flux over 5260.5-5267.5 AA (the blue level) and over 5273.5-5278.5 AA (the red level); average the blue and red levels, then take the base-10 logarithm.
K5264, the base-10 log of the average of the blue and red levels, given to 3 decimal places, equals 1.696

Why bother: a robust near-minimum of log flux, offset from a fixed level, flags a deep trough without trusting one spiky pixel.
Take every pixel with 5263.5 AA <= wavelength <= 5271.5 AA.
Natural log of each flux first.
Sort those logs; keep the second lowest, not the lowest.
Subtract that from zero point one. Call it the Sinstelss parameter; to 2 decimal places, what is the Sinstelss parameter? -3.76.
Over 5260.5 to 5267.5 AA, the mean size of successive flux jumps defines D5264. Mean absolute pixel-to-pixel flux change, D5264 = 1.48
